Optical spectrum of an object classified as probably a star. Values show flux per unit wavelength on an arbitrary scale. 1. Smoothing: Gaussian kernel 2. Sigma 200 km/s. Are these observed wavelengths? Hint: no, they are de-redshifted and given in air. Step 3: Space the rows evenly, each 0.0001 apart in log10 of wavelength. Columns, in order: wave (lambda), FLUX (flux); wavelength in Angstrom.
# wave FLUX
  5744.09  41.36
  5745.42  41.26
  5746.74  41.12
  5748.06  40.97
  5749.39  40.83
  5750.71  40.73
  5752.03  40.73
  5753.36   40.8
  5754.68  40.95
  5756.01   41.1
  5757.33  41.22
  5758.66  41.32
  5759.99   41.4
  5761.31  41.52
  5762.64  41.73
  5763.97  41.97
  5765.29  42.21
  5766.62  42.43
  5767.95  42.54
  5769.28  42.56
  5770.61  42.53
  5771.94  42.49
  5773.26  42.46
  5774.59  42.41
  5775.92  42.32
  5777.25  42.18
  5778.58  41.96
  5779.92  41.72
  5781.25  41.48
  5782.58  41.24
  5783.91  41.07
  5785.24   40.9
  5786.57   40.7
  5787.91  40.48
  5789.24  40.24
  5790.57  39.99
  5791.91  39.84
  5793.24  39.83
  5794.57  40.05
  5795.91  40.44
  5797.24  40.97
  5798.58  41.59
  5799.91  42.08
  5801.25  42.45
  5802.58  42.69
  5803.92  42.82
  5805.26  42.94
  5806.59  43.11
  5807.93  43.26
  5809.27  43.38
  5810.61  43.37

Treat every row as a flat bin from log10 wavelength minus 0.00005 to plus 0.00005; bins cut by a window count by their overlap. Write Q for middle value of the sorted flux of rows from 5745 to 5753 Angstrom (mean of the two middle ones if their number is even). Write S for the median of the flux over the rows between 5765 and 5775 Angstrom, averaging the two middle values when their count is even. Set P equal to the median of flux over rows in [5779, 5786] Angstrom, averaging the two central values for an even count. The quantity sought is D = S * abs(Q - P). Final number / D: 14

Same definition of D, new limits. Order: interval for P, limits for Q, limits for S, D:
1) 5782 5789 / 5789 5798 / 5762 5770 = 36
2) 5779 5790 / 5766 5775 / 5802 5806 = 64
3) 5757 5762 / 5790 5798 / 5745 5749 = 55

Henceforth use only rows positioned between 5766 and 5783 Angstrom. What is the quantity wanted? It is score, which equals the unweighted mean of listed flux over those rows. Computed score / 42.2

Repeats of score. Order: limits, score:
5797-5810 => 42.5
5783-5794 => 40.4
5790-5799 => 40.4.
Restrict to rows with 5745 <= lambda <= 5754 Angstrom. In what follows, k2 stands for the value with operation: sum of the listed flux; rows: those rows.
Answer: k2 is 286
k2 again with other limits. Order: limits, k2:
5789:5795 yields 200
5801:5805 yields 128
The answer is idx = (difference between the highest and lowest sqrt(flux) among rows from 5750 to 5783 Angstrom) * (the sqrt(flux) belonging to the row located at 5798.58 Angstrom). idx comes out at 0.9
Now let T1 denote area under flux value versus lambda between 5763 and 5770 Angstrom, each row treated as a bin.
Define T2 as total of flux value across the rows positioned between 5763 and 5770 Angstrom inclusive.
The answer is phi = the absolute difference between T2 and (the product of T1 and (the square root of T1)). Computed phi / 4883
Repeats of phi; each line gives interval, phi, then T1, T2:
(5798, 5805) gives 4896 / 297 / 212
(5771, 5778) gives 4905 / 297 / 212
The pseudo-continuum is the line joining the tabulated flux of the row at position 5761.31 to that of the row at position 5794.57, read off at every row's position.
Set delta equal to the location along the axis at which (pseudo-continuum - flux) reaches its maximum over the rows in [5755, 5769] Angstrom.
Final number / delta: 5756.01 Angstrom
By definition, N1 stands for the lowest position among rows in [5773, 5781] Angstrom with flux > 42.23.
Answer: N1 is 5773.26 Angstrom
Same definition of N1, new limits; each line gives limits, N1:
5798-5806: 5801.25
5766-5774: 5766.62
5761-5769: 5766.62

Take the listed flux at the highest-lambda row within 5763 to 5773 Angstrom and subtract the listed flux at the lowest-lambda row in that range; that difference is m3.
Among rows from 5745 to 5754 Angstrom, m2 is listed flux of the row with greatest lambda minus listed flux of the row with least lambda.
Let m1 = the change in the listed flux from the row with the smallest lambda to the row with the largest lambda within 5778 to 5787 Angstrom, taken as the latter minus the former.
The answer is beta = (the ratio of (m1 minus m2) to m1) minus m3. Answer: 0.1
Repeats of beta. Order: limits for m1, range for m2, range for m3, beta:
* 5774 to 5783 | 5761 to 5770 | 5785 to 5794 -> 3.0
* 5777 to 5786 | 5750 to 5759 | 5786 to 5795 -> 2.1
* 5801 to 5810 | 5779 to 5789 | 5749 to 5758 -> 1.9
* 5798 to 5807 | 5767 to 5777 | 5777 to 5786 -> 2.4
